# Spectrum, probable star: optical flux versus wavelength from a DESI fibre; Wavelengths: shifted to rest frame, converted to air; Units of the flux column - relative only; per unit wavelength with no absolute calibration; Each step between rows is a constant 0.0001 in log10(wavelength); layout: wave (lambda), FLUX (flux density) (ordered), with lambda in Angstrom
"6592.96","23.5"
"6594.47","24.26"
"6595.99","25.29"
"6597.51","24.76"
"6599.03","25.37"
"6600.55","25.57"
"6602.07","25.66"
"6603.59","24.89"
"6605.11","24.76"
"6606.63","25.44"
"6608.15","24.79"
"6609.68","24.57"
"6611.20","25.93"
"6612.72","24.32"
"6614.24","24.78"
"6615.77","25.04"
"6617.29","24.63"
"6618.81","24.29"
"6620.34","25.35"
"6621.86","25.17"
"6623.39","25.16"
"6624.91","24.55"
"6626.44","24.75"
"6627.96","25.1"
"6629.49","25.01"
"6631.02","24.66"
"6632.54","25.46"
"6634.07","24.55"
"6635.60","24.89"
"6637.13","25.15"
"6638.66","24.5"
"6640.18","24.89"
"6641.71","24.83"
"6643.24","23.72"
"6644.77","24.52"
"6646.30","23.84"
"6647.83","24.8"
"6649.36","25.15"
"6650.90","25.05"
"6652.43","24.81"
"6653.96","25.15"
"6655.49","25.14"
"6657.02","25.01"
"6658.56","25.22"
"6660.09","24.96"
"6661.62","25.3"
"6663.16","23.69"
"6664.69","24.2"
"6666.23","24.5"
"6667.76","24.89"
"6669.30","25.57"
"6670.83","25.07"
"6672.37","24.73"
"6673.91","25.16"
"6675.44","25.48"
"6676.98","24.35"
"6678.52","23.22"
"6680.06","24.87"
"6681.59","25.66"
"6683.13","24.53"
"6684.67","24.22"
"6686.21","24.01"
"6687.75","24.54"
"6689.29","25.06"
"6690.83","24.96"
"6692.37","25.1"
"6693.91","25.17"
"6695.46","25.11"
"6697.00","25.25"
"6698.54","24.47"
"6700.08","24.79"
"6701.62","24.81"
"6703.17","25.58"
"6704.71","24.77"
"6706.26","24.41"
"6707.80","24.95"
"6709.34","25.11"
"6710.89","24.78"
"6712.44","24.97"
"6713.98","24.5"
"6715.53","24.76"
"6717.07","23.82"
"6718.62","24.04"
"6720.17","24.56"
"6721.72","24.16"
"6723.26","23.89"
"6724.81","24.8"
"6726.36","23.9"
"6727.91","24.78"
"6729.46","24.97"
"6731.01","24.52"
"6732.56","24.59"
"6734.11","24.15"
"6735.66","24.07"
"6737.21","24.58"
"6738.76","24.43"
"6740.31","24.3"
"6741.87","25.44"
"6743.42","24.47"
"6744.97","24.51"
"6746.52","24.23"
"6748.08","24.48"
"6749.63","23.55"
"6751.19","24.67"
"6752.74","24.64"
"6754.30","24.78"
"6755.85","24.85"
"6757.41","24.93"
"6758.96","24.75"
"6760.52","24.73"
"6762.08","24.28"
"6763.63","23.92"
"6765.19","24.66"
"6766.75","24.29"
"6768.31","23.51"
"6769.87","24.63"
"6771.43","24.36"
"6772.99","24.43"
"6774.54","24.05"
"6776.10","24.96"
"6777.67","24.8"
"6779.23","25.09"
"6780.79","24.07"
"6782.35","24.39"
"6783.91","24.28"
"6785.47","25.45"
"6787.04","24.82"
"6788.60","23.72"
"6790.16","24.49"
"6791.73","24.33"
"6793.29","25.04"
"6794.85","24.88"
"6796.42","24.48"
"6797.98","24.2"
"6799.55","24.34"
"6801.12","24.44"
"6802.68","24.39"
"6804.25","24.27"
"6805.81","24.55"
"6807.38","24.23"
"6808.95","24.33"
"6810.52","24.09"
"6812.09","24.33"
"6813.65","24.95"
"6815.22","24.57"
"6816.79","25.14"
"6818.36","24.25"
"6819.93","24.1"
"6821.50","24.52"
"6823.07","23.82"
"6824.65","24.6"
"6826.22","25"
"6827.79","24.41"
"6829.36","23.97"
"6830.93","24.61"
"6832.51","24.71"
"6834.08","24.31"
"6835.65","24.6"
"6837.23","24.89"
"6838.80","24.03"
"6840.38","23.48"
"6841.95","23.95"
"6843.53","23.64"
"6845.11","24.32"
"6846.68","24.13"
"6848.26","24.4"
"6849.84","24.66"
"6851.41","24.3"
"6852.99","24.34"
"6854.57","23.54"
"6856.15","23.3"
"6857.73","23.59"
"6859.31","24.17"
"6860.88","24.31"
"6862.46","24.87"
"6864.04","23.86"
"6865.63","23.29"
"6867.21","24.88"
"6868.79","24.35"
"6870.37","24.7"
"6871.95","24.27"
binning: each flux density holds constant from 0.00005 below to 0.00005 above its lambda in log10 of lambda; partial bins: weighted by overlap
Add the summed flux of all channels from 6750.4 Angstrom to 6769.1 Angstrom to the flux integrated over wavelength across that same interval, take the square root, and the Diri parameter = 27.42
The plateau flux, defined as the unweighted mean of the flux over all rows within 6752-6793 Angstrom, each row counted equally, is 24.51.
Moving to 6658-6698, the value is 24.80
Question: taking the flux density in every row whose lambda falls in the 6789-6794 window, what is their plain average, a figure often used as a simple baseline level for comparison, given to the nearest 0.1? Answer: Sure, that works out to 24.6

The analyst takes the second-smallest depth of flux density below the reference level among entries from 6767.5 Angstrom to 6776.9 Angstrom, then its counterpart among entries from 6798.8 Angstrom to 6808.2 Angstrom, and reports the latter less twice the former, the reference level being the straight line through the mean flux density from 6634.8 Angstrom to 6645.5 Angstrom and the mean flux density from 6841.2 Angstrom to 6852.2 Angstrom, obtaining 0.4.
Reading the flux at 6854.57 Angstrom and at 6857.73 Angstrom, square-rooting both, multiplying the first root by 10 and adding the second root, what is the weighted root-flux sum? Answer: 53.4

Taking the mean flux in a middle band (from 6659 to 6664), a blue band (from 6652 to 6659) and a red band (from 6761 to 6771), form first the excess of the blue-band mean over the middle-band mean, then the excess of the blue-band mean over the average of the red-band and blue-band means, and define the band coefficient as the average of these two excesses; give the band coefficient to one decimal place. 0.4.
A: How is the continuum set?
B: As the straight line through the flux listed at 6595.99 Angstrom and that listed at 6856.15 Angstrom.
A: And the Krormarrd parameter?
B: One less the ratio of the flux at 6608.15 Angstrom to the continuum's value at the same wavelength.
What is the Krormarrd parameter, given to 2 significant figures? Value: 0.016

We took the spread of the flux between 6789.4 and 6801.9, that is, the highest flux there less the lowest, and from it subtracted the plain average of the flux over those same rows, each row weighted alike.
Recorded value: -23.7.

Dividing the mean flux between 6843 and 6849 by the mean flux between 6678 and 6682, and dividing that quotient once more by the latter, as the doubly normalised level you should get 0.0399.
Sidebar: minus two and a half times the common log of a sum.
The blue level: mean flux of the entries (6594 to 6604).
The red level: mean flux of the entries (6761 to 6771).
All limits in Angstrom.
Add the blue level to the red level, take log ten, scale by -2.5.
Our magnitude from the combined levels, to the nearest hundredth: -4.23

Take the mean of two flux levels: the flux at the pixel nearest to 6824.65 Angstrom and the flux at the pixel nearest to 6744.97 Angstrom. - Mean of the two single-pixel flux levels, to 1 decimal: 24.6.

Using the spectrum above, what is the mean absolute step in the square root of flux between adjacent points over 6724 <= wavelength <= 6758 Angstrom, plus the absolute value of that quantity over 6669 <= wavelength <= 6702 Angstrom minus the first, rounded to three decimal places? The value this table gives 0.051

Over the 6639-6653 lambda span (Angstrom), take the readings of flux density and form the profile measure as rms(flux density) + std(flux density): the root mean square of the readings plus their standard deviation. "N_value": 25.1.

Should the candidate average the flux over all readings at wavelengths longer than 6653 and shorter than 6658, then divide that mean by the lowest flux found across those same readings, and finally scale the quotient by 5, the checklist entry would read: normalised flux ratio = 5.02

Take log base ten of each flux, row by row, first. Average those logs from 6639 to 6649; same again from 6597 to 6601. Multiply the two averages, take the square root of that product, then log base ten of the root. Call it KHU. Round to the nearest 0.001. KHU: 0.145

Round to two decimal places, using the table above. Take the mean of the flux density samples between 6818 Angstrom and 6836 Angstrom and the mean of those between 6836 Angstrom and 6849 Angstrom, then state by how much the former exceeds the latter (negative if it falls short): 0.30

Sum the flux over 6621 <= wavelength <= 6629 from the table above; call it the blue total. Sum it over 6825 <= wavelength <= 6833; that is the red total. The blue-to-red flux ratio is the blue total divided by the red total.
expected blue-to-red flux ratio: 1.017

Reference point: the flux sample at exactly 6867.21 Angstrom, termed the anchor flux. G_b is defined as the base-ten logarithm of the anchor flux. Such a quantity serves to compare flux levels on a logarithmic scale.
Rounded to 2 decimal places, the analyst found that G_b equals 1.40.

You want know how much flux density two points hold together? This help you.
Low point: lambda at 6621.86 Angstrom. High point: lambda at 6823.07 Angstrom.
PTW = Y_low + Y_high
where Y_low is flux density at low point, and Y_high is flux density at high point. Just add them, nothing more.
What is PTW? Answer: 49.0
